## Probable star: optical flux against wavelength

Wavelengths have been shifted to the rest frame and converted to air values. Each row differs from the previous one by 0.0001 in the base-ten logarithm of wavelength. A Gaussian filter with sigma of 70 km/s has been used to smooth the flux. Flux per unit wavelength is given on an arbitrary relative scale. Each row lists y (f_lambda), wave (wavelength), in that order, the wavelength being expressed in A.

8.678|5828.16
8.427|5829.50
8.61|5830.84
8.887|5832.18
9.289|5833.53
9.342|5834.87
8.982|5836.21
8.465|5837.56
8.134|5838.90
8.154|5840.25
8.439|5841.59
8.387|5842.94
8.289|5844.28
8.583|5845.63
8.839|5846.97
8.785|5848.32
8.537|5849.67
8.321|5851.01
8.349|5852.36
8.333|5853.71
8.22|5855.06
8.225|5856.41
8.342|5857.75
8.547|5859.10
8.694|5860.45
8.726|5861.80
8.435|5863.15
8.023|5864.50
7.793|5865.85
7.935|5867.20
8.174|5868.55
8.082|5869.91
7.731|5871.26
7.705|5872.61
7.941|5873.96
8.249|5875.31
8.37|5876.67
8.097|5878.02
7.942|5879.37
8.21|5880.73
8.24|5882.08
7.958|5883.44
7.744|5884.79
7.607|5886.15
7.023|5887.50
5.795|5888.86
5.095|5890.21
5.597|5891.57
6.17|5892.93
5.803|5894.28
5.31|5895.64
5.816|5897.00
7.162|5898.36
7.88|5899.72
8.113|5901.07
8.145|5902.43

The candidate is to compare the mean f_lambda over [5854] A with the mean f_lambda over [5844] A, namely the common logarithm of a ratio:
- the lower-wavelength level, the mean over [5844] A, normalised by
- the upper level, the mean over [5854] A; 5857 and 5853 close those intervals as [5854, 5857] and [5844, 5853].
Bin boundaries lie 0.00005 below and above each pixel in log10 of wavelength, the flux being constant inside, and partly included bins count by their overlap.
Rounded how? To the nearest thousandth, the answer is 0.016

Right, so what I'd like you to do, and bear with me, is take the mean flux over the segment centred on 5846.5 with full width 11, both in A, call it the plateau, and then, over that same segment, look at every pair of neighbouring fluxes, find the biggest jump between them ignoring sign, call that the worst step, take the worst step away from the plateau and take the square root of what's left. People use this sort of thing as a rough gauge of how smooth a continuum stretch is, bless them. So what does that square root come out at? 2.87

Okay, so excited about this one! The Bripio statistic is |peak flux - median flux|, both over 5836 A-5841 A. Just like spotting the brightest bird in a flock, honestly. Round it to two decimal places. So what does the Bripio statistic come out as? 0.67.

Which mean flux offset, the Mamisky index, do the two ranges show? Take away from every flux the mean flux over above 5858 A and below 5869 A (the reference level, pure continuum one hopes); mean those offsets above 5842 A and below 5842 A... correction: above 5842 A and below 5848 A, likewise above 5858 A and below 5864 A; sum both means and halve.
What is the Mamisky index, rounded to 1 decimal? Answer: 0.3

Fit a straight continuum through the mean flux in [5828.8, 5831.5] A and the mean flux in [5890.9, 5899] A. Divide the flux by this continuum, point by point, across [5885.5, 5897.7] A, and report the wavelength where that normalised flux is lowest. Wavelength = 5890.21 A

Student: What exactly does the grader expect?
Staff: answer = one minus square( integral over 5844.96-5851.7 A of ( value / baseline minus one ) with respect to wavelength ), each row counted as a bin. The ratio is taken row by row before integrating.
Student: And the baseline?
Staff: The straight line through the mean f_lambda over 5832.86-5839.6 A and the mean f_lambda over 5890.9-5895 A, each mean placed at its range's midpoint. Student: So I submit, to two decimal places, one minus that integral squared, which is 0.89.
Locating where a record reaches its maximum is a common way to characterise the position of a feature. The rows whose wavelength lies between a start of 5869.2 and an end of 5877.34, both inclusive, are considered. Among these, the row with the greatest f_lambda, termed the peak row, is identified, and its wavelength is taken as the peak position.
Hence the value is 5876.67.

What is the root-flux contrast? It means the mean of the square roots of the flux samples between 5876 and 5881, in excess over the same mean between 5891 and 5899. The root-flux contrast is 0.41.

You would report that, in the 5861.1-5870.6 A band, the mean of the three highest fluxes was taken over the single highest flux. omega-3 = 0.968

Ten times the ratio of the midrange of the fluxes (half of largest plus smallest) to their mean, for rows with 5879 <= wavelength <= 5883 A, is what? 10.0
